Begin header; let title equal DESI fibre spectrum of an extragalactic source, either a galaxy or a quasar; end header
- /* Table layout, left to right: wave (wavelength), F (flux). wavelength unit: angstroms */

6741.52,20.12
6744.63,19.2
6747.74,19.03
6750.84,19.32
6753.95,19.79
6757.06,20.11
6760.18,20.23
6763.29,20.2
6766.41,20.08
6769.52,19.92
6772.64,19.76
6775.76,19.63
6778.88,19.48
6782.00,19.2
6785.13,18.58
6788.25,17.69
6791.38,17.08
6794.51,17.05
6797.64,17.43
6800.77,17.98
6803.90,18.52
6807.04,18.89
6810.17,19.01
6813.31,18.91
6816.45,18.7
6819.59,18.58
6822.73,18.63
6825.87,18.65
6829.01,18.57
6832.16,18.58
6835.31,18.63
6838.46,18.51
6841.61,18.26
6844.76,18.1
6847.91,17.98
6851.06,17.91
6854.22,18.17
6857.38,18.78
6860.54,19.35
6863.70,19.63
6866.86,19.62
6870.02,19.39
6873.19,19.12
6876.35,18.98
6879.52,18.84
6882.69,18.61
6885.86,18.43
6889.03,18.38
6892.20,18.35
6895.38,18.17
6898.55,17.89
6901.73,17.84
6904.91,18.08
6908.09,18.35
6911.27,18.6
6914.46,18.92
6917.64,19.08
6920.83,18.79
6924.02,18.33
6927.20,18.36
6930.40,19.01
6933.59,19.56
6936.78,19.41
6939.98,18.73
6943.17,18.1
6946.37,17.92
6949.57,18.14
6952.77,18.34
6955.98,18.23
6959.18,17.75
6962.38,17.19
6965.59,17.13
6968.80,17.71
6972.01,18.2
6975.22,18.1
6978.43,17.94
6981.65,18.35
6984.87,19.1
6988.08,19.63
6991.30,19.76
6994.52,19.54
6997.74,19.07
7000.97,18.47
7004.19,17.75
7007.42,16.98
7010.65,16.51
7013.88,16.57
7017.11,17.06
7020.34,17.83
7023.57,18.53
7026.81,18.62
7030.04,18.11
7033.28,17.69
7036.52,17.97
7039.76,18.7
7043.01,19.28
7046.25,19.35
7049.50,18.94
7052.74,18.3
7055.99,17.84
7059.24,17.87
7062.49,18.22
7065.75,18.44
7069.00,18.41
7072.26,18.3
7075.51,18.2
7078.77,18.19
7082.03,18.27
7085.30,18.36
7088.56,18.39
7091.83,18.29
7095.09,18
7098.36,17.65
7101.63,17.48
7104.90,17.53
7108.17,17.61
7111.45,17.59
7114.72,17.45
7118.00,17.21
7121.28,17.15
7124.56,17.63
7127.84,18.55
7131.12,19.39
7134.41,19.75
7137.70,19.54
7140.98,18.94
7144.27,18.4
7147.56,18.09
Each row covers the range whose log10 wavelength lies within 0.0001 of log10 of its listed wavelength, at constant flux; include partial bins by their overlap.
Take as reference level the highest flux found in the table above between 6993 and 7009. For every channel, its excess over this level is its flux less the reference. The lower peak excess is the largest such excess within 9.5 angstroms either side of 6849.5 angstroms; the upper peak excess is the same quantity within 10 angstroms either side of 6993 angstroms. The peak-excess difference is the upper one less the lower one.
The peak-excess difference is 1.0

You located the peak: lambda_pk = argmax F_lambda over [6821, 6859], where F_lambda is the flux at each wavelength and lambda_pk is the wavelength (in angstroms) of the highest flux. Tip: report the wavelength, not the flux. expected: 6857.38 angstroms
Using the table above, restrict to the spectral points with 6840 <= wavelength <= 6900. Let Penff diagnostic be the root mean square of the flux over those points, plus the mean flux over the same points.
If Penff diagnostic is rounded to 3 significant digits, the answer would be 37.3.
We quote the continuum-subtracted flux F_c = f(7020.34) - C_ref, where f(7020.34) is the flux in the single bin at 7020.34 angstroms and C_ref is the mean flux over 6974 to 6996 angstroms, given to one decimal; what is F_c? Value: -1.1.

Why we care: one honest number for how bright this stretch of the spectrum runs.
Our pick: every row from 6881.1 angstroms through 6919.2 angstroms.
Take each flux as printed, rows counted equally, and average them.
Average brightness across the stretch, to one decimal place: 18.4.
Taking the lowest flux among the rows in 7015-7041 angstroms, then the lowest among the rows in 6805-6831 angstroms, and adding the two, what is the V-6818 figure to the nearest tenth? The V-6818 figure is 35.6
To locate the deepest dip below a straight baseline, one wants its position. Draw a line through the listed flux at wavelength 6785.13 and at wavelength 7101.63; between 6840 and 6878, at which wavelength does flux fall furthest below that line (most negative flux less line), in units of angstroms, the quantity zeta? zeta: 6851.06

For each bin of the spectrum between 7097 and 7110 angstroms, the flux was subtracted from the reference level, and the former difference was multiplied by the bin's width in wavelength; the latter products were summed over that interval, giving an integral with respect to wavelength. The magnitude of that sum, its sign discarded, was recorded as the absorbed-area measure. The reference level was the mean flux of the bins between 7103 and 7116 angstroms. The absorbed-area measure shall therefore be 0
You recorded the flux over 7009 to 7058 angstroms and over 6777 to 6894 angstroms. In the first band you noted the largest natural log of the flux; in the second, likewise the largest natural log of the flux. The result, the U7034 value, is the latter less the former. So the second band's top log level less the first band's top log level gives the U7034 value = 0.014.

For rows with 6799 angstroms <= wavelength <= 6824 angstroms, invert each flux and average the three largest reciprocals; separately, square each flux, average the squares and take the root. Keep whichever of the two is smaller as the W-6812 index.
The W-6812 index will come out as 0.0545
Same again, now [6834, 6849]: 0.0552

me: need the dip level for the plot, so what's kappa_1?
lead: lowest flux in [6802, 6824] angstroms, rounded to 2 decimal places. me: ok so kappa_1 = 18.52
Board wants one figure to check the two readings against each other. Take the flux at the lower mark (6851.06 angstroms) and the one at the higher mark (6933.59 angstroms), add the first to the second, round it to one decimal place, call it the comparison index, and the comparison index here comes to 37.5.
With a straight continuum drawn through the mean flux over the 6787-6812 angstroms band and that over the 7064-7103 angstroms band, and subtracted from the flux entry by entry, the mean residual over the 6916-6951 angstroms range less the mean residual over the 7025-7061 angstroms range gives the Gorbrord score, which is 0.3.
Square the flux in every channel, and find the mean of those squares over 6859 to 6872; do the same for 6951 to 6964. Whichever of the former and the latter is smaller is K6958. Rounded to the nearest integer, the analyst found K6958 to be 320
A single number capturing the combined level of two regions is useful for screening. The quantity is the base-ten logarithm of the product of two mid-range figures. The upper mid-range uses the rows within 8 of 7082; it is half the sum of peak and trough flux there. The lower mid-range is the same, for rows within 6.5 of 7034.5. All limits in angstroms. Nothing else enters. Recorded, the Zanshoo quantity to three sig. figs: 2.52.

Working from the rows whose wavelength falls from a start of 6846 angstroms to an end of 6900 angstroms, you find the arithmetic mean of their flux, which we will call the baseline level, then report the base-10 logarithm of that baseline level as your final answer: 1.27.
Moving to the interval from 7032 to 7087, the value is 1.26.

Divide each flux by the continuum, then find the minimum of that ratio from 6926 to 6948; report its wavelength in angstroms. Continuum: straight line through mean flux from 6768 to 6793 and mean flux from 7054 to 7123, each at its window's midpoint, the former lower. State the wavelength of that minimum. 6946.37 angstroms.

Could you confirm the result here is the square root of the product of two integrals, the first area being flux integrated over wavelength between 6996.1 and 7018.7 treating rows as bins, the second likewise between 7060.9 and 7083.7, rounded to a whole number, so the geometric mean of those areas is 406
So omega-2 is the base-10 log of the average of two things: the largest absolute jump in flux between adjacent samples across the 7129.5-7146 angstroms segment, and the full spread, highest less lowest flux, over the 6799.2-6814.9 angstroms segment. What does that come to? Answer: -0.09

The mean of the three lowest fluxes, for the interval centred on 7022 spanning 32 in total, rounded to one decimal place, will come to 16.7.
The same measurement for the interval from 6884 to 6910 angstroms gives 17.9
